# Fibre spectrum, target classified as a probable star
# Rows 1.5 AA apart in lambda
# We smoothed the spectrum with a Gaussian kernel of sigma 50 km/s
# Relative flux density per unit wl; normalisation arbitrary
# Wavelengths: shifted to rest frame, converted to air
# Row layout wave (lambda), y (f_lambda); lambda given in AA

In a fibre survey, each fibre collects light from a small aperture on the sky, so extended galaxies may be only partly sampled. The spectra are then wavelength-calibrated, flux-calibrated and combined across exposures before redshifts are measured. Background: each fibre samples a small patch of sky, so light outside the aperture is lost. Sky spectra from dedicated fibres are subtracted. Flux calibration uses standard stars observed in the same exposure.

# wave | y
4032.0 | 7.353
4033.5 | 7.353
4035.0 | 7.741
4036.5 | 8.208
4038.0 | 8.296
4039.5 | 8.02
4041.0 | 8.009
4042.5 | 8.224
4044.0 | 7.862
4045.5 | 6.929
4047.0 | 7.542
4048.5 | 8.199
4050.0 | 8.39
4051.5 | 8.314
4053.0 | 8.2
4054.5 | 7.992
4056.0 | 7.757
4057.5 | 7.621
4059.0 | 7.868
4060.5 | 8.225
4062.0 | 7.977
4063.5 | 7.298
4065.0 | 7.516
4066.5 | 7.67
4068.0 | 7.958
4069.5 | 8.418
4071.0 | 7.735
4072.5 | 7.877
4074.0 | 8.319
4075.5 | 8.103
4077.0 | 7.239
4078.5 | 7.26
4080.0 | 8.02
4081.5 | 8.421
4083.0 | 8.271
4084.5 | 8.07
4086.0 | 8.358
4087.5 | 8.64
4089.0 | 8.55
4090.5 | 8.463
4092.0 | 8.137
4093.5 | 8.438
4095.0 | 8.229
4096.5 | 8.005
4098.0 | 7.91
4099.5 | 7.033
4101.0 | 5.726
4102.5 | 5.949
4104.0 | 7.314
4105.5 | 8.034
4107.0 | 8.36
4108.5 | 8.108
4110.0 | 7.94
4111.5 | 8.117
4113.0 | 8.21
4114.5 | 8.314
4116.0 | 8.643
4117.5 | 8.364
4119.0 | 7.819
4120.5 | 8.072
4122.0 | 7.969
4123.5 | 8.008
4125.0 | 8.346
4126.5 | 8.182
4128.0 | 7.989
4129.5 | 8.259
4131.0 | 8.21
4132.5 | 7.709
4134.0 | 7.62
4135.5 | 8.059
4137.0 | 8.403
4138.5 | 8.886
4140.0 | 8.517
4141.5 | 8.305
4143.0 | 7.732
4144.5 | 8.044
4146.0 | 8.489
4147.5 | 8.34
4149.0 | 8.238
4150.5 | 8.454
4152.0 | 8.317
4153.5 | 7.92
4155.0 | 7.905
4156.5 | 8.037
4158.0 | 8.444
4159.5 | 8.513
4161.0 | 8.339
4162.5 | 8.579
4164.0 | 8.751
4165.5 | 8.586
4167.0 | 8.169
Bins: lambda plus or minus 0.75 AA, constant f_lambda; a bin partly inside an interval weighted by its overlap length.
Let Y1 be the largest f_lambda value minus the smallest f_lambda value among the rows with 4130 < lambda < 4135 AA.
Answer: 0.59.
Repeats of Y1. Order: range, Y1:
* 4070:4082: 1.18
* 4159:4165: 0.41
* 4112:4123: 0.82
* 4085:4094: 0.50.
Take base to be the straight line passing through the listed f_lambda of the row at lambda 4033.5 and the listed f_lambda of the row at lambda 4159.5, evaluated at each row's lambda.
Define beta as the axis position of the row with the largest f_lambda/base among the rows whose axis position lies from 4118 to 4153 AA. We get 4138.5 AA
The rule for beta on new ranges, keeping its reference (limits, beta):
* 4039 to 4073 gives 4050.0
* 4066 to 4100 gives 4087.5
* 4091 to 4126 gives 4093.5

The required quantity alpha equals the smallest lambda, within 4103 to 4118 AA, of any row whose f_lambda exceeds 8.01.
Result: 4105.5 AA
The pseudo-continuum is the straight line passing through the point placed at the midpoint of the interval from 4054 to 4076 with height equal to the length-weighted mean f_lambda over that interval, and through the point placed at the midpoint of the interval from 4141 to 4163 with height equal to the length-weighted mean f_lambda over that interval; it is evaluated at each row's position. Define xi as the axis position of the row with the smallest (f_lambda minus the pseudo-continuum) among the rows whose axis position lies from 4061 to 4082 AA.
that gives 4077.0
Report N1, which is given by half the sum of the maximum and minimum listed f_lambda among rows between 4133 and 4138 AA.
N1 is 8.01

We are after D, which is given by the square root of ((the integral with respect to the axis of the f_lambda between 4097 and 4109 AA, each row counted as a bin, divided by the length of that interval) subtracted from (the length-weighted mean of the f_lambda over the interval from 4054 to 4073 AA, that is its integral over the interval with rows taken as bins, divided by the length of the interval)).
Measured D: 0.73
